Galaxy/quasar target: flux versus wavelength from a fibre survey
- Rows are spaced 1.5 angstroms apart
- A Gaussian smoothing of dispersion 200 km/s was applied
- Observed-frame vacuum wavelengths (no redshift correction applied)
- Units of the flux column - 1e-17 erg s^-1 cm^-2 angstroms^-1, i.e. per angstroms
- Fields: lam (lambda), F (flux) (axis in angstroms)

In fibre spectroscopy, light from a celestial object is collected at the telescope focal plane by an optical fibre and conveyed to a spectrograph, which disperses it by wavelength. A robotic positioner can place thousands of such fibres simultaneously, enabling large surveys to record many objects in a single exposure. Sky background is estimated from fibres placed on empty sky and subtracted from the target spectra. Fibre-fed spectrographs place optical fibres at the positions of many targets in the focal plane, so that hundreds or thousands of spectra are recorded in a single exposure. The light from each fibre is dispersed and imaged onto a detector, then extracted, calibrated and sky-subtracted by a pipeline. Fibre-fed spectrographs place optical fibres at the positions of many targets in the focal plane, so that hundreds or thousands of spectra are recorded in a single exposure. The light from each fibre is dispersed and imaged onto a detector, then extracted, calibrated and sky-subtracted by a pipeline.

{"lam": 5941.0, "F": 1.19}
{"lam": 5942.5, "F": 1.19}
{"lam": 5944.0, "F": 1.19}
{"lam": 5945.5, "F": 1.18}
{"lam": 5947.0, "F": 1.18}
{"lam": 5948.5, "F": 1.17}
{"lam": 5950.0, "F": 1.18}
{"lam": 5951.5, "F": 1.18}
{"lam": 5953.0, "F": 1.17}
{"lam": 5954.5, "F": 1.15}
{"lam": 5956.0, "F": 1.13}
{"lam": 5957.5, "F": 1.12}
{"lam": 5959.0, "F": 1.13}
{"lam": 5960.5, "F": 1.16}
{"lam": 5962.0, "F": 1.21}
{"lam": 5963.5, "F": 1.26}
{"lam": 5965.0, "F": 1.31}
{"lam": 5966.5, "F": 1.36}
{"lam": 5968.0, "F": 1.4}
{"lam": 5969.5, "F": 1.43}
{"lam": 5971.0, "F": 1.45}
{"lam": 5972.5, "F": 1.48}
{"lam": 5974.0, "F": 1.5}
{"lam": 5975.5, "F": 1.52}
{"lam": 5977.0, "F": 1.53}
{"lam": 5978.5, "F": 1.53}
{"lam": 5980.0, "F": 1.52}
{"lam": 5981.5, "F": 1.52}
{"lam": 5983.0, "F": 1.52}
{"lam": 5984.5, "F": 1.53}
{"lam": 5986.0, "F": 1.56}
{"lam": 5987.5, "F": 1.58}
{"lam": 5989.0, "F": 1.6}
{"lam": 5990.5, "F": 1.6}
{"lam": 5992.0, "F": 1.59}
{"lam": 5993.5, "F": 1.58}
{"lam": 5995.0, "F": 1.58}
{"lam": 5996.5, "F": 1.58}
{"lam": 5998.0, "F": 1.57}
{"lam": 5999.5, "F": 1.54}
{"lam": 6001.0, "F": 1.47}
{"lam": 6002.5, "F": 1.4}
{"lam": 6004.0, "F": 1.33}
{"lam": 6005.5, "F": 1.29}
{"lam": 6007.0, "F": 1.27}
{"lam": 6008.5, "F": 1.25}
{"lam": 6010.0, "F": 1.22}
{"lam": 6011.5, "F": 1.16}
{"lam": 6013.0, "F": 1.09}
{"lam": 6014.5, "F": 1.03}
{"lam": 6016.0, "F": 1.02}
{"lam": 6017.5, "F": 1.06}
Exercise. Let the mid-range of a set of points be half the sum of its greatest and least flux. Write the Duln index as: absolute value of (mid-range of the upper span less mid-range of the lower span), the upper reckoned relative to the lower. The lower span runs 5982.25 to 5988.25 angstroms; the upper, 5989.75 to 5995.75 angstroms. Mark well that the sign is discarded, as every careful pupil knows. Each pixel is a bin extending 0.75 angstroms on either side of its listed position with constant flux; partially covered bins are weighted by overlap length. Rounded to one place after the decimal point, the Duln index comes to 0.0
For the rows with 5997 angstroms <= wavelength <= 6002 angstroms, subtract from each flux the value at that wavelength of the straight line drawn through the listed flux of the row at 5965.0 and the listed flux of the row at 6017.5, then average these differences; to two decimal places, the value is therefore 0.38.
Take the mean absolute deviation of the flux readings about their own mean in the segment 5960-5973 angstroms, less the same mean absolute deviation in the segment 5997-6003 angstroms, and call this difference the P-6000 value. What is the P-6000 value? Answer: 0.033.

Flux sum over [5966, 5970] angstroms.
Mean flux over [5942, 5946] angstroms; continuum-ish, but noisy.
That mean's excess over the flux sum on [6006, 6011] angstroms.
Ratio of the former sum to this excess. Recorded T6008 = -1.6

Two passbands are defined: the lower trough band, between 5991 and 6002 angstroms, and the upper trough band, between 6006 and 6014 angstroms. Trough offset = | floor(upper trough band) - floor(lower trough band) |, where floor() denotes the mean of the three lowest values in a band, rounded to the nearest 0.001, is 0.370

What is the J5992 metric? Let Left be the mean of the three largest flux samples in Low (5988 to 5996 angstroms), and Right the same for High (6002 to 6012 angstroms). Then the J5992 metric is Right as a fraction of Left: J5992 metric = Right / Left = 0.84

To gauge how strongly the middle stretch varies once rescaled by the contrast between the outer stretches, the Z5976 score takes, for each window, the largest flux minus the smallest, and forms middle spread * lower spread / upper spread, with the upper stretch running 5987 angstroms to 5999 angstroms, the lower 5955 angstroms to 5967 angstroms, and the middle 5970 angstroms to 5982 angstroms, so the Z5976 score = 0.64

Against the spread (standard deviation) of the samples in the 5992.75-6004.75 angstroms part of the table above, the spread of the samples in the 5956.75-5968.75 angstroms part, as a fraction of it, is 1.1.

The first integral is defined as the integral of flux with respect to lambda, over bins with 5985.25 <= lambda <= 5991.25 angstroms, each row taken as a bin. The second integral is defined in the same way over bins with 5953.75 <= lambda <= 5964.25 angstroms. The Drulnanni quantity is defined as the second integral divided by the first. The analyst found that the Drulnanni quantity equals 1.3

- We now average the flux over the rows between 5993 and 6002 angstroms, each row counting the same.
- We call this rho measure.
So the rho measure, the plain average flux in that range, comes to 1.55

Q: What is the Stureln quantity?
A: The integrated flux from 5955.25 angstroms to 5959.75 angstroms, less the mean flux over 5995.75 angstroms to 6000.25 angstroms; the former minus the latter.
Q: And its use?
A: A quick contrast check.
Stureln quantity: 3.5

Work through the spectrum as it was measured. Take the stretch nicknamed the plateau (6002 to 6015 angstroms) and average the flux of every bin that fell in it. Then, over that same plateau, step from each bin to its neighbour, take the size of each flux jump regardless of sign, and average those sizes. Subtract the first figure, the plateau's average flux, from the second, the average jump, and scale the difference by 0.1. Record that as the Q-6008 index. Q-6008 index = -0.118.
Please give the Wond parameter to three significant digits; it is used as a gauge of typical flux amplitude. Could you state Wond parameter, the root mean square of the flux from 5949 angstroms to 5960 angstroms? 1.15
